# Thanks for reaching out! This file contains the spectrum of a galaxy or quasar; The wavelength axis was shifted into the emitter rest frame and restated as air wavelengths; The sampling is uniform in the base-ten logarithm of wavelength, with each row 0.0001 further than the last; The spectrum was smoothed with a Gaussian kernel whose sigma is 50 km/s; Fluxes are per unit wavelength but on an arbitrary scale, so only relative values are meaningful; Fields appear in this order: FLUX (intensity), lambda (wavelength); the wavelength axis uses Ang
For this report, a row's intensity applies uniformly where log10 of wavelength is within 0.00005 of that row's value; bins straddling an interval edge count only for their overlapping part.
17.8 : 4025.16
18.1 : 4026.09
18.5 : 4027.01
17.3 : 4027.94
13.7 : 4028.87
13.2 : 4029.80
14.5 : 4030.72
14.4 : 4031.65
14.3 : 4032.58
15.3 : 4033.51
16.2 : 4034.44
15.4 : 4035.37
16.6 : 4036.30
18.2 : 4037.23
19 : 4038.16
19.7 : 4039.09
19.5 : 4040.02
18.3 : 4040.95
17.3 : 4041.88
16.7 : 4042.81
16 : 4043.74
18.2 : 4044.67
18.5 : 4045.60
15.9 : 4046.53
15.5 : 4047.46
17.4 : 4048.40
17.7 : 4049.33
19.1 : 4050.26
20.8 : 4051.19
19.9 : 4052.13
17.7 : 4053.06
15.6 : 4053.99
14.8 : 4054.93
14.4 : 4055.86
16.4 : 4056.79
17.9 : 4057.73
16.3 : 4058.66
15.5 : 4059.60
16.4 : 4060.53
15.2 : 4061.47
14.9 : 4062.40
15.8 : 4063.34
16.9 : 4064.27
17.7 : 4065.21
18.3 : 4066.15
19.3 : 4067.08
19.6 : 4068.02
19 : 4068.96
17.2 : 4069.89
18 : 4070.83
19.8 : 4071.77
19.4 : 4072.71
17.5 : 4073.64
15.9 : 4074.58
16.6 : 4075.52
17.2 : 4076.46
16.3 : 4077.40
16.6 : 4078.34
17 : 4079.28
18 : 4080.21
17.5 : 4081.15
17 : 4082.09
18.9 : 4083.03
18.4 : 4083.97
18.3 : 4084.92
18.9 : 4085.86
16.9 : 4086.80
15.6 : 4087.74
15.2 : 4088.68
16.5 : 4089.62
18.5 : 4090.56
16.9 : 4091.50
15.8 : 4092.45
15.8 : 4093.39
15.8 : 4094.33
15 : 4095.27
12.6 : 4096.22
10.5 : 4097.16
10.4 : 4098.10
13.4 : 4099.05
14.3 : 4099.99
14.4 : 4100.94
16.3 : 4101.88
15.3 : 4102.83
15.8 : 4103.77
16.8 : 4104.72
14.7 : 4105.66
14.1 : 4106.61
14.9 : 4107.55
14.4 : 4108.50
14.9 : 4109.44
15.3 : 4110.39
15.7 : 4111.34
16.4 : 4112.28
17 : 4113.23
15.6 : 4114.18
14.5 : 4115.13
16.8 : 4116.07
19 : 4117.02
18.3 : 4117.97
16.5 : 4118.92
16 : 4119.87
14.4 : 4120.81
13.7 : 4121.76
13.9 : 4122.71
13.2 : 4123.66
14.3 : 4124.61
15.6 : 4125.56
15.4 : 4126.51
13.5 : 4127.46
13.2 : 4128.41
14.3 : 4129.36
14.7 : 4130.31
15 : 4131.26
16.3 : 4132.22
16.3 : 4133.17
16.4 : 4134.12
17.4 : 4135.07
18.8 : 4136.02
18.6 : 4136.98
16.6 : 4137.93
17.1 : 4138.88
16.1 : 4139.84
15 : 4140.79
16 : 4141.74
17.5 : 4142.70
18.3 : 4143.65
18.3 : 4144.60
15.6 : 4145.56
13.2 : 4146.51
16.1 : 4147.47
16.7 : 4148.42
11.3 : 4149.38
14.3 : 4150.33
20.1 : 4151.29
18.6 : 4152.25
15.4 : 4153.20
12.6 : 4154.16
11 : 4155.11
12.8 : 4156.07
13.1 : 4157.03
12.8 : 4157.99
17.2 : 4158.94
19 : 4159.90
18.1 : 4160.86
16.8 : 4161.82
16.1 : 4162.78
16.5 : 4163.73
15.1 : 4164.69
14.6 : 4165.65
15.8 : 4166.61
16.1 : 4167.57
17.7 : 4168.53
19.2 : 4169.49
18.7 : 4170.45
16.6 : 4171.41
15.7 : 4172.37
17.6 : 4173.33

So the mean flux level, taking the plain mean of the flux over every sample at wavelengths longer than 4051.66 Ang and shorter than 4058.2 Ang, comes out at 16.7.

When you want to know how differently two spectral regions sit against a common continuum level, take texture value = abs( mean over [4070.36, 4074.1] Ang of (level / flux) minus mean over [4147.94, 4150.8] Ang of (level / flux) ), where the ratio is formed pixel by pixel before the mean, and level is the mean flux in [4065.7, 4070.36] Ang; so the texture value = 0.36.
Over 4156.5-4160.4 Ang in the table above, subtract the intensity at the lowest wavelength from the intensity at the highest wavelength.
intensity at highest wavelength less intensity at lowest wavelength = 6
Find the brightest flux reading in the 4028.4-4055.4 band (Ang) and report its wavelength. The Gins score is 4051.19 Ang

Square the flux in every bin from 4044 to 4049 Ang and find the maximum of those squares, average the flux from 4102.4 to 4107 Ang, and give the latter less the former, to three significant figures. -327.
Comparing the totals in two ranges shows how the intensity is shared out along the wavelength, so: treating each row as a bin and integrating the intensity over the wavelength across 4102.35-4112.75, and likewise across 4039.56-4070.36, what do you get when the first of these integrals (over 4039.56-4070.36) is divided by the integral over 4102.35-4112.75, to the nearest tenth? 3.3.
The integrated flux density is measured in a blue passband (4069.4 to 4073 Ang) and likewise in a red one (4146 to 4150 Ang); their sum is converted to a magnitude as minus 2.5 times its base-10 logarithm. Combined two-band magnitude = -5.24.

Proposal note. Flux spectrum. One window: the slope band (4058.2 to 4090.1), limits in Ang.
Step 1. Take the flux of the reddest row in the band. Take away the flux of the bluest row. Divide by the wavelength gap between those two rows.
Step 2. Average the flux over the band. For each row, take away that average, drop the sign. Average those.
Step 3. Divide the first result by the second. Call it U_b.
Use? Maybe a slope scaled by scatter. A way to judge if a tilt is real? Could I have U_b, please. 0.01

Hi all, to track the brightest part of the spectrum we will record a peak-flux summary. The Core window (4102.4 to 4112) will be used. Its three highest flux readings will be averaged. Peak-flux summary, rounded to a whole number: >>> 16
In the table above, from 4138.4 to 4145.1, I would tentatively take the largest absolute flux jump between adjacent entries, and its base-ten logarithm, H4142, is 0.18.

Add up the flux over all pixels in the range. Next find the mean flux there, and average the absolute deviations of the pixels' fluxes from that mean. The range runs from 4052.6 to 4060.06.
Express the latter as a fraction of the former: 0.0078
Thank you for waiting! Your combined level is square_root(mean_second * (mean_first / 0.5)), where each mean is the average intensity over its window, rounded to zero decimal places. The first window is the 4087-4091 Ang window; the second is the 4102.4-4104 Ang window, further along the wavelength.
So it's 23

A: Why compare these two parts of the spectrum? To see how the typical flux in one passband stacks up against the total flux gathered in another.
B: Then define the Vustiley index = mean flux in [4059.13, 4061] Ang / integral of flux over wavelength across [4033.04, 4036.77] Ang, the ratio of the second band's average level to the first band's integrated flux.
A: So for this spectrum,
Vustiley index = 0.27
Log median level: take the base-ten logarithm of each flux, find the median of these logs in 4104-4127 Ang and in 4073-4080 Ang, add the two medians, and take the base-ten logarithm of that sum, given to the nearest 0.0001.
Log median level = 0.3813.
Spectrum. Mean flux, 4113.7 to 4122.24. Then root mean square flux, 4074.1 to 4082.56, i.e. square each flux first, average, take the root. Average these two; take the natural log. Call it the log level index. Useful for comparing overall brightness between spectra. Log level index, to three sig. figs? 2.80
